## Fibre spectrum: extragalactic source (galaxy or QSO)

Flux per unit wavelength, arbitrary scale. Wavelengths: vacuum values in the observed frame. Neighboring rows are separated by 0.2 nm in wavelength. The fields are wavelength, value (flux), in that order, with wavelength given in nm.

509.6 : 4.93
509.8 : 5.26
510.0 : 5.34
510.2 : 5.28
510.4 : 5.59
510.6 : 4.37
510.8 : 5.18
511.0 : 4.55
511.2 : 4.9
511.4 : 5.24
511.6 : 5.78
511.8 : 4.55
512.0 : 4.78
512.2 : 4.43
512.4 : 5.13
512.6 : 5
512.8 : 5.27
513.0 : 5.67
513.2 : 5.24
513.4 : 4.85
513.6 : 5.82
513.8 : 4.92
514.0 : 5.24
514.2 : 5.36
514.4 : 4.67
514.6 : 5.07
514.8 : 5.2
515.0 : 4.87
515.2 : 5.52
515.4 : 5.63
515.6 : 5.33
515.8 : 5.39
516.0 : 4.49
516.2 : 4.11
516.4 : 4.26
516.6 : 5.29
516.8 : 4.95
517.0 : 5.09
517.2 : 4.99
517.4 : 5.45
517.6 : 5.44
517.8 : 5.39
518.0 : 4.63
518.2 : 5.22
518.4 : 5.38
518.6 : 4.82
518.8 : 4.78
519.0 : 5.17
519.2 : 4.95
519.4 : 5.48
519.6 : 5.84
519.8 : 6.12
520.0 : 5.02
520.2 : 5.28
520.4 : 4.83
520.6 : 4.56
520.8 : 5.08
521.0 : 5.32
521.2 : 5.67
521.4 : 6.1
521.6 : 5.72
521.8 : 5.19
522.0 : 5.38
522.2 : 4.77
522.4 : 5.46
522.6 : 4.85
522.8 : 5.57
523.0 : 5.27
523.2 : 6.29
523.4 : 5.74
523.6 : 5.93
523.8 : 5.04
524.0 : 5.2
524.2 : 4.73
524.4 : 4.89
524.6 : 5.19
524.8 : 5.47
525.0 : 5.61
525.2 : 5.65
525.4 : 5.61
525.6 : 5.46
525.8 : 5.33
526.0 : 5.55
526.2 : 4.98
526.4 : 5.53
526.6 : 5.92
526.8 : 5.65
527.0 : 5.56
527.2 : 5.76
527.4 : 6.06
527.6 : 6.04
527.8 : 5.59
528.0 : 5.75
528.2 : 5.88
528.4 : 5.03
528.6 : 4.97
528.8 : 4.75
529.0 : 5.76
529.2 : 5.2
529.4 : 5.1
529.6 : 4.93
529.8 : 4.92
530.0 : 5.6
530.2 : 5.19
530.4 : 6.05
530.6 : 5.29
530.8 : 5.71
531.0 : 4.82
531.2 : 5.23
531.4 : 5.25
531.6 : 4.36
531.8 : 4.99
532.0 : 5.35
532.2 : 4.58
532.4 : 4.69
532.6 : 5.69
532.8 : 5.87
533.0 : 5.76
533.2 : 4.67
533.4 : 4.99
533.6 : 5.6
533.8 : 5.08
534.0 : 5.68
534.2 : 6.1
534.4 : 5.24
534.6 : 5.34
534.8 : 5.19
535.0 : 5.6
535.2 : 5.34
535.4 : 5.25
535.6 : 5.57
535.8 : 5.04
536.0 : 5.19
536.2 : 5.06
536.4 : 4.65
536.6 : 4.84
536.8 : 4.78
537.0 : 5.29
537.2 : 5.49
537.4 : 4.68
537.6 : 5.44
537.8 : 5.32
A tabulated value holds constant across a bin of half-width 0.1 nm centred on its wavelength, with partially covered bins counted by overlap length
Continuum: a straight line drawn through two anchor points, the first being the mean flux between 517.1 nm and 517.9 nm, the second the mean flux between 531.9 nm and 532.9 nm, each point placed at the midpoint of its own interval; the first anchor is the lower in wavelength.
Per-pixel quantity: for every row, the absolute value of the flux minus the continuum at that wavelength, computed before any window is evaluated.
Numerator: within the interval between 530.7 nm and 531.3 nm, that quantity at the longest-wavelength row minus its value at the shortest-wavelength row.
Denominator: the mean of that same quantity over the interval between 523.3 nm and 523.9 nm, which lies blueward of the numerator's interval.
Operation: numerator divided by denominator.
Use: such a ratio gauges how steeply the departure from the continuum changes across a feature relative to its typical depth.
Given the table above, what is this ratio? -1.0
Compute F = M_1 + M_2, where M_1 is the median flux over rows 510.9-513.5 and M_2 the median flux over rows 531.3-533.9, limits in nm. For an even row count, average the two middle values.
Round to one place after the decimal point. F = 10.1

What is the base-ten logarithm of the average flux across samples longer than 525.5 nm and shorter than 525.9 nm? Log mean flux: 0.73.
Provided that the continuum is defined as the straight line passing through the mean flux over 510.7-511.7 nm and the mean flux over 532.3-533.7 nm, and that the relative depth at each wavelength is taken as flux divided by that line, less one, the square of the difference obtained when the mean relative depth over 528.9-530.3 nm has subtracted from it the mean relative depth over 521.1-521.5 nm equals 0.019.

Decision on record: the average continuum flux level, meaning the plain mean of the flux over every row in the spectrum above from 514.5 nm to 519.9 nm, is 5.14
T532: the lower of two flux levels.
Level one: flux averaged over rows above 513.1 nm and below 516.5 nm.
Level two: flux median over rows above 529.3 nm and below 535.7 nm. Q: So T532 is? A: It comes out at 5.06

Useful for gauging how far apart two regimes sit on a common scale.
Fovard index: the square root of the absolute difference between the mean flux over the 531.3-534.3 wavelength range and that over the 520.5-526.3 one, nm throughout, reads 0.35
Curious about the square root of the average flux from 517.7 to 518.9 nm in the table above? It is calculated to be 2.24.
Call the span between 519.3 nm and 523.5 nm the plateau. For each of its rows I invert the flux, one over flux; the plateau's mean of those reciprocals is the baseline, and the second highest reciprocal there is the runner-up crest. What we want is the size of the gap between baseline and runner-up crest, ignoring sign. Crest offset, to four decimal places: 0.0234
